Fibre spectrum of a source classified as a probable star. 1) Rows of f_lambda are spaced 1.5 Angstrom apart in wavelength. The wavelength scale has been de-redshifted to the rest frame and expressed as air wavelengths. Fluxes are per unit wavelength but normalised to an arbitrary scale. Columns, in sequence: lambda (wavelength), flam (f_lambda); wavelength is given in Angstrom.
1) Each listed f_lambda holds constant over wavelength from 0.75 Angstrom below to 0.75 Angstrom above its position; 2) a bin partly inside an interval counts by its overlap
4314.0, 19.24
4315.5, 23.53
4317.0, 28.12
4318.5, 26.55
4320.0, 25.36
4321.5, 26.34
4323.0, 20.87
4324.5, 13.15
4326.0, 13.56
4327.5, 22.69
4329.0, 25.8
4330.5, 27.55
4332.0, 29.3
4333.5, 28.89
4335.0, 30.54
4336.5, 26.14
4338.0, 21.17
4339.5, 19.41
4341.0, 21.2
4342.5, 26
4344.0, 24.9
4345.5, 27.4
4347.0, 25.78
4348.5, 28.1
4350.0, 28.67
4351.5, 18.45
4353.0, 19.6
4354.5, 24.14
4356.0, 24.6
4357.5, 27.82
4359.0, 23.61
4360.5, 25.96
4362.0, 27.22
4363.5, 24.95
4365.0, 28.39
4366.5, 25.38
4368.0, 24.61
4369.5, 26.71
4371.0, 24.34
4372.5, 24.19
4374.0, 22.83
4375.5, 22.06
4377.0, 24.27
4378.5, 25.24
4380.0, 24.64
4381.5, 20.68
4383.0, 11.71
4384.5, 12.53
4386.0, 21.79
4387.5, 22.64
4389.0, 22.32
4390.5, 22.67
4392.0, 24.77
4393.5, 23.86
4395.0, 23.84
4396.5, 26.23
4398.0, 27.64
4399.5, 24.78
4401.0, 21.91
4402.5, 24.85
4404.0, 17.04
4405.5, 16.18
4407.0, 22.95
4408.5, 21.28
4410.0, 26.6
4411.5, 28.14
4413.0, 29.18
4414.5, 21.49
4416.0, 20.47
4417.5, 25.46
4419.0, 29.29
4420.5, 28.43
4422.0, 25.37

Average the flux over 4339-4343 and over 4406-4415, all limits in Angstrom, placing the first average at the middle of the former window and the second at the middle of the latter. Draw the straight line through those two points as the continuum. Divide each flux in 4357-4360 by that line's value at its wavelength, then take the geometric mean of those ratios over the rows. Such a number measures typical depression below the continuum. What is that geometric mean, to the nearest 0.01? 1.12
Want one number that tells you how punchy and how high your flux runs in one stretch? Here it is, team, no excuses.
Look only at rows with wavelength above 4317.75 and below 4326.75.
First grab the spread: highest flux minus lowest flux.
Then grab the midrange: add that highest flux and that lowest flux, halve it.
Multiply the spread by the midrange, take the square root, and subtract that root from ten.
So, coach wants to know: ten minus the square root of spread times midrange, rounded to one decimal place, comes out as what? -6.3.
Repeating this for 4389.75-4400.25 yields -1.2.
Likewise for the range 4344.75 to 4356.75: -5.5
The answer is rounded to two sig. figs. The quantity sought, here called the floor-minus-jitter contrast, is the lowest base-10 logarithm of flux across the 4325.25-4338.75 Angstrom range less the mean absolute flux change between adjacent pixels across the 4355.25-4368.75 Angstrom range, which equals -1.4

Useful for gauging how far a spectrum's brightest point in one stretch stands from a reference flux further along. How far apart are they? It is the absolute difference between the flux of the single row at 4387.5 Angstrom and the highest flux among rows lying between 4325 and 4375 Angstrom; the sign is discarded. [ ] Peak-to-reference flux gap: 7.9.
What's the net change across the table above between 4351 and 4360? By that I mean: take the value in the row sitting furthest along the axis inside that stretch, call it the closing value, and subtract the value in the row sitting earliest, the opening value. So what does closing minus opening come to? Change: 5.2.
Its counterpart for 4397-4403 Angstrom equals -2.8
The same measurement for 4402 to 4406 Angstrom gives -8.7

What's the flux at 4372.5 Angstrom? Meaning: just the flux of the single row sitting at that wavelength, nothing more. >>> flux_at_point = 24.19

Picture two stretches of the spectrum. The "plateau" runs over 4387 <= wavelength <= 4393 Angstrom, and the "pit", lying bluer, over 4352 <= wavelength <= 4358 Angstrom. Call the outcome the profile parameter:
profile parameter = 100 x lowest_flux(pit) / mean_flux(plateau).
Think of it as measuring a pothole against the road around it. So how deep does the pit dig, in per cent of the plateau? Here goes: 85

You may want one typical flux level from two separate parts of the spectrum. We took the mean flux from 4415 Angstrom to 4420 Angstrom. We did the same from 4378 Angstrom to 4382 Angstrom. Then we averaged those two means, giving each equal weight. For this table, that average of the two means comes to 24.3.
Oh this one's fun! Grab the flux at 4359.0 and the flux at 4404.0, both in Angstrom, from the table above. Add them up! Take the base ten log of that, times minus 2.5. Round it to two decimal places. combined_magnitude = -4.02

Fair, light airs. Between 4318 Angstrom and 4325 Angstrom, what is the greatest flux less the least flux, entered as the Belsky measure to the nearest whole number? 13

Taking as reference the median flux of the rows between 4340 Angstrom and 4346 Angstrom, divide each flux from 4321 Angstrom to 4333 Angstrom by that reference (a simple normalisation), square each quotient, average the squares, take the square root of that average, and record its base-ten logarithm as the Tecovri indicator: -0.041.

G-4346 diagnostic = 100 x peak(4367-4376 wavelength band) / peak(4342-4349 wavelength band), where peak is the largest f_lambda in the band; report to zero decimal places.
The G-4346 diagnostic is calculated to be 95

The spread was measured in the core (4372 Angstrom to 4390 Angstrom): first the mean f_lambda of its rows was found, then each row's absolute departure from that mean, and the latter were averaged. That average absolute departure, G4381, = 3.1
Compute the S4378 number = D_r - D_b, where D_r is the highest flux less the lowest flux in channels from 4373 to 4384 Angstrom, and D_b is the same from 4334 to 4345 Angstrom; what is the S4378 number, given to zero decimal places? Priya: 2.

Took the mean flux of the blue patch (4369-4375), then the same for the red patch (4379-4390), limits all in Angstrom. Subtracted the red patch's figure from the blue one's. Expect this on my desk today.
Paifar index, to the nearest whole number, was 5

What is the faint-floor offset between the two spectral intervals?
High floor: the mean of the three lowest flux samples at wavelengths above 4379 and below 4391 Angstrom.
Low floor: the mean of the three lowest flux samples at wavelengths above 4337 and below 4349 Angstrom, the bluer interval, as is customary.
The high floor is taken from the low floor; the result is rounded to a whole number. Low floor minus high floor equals 6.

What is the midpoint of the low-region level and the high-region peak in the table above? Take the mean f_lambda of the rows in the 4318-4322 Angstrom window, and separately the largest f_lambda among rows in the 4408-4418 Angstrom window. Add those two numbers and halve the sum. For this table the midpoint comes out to 27.6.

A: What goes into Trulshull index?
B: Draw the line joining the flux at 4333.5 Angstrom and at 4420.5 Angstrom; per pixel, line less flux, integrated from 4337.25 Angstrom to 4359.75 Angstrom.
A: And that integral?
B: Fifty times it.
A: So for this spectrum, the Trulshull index 5348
